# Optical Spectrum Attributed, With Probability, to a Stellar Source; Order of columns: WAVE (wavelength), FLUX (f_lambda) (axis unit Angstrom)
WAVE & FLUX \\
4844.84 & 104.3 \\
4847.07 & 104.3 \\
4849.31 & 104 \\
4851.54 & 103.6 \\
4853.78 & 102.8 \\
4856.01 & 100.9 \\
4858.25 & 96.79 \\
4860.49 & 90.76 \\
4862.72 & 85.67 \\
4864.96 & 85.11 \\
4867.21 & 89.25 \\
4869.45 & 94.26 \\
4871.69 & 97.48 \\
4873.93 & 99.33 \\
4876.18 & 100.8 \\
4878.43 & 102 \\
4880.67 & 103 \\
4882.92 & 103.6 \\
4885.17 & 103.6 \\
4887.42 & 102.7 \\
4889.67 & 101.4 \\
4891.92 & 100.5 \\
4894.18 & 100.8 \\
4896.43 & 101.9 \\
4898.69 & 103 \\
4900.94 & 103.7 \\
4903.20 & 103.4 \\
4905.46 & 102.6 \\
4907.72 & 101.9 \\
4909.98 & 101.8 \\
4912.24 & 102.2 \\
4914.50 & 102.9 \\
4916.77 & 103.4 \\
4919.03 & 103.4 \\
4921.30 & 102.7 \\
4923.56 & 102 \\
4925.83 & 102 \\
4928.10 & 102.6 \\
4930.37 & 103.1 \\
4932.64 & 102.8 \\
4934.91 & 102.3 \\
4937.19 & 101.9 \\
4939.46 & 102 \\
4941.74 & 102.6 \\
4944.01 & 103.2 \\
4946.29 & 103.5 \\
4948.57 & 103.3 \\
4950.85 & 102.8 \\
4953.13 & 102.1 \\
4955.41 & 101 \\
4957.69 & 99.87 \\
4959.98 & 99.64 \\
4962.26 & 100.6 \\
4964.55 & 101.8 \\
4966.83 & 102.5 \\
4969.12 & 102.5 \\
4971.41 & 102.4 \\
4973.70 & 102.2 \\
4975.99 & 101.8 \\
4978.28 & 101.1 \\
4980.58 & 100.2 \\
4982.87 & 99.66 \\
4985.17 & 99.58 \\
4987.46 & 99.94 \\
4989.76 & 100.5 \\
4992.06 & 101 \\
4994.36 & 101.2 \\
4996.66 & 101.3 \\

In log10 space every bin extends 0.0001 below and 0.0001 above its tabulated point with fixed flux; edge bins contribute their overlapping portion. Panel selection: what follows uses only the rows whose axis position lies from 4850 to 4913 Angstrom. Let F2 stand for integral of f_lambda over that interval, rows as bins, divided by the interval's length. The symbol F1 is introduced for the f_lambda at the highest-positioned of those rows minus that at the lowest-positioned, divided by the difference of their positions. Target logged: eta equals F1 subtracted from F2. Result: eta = 100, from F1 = -0.02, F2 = 99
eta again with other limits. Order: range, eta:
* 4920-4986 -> 102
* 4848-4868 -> 96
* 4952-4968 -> 101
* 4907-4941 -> 102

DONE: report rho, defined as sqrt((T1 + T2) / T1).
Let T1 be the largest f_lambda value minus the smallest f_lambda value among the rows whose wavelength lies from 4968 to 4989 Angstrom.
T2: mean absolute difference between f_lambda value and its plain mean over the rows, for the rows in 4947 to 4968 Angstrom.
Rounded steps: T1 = 2.9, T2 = 1.10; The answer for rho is 1.17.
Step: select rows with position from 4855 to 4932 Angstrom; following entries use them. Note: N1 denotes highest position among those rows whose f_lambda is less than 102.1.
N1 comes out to 4925.83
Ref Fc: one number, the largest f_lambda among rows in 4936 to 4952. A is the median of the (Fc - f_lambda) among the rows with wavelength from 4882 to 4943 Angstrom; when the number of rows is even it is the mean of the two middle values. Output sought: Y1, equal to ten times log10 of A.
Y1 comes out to -0.46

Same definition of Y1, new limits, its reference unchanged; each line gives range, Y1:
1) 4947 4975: 1.30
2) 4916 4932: -0.97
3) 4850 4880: 7.80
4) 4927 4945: -0.46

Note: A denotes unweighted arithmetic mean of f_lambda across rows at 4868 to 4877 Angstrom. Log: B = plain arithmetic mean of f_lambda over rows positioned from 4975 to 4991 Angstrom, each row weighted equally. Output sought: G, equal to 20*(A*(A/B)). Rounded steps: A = 98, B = 100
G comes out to 1912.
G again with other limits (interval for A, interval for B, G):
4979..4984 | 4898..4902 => 1932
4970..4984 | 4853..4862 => 2095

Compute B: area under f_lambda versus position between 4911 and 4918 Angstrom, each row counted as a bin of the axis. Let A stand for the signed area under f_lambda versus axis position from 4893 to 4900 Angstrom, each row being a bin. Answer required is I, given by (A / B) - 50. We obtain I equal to -49.0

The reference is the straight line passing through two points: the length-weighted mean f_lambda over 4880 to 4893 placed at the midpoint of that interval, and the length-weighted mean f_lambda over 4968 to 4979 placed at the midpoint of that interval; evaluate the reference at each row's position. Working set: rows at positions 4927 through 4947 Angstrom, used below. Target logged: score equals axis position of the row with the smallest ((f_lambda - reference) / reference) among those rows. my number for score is 4937.19 Angstrom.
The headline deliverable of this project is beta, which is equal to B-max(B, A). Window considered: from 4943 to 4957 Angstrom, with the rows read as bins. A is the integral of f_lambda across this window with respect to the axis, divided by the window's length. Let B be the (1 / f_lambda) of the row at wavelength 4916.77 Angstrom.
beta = -102.5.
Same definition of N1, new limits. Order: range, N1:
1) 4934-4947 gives 4939.46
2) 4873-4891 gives 4889.67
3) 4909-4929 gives 4925.83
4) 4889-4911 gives 4909.98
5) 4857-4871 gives 4869.45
